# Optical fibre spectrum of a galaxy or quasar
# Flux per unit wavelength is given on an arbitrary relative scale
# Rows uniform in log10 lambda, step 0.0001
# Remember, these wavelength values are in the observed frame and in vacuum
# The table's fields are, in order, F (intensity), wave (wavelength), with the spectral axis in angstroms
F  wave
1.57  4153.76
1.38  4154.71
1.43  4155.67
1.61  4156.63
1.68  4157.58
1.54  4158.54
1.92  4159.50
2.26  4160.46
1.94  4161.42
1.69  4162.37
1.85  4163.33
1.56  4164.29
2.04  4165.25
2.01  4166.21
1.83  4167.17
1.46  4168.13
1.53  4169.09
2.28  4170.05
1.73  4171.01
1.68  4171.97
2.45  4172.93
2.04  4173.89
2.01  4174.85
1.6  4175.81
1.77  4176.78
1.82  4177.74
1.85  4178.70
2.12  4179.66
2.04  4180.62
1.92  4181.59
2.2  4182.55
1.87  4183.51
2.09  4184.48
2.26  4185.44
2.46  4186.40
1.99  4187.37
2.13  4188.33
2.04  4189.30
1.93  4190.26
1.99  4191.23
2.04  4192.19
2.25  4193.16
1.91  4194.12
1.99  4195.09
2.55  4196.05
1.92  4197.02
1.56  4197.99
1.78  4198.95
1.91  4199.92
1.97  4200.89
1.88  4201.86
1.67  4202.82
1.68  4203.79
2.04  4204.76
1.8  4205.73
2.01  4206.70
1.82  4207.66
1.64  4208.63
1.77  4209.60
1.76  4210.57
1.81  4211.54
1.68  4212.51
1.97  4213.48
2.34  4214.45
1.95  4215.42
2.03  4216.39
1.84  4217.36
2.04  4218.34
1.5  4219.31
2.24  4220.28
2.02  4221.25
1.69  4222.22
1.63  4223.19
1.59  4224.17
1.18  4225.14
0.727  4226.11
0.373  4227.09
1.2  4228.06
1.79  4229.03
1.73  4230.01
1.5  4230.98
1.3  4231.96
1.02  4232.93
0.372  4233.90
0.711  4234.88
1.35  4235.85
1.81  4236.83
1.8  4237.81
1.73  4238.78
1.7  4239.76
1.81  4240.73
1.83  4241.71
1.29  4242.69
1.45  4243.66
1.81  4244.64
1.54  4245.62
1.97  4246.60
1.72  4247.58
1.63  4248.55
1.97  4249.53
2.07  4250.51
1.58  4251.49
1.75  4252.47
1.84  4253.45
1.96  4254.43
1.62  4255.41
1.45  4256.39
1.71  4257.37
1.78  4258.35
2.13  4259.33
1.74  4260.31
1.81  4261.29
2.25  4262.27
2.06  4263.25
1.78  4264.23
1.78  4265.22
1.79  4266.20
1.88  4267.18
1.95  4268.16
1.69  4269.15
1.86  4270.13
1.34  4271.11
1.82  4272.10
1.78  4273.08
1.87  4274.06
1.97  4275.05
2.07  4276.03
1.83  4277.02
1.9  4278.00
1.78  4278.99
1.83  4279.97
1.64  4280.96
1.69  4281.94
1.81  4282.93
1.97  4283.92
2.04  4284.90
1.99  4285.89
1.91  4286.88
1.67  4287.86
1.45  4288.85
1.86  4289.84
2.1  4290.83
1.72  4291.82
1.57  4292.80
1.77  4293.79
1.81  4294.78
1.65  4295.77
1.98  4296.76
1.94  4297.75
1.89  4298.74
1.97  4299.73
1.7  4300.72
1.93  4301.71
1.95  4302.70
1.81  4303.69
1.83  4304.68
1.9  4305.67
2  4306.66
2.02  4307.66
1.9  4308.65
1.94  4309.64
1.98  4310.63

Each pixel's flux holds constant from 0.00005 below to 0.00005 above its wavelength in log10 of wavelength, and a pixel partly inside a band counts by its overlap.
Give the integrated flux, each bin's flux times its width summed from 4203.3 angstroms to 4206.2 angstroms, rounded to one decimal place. 5.3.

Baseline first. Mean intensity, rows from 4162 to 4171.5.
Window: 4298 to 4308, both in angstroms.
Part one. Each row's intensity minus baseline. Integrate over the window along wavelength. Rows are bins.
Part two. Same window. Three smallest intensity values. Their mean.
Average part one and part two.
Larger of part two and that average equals 1.78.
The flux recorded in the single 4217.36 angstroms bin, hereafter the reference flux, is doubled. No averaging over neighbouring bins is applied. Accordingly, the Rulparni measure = 3.7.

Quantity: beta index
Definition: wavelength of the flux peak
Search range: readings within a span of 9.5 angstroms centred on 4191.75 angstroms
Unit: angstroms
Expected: 4196.05 angstroms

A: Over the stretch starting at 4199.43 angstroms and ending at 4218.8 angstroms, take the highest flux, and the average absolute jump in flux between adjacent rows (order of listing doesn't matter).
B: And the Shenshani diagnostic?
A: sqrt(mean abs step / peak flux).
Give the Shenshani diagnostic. 0.276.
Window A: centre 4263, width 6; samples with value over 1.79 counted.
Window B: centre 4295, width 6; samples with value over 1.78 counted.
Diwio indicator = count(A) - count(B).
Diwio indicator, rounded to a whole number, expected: 0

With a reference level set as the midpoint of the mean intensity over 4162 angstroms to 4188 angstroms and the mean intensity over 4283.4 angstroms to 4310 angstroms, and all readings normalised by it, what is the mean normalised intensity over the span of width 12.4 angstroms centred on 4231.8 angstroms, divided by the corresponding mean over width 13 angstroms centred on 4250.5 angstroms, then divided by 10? 0.068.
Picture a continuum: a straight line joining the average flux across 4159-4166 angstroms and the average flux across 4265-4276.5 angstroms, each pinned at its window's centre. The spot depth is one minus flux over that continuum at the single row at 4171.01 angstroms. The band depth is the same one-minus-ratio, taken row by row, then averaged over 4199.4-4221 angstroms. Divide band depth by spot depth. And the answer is -0.1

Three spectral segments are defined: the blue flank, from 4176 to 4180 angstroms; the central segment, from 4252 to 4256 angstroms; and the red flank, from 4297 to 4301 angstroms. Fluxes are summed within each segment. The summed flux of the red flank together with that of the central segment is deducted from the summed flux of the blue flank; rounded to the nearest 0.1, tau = -7.1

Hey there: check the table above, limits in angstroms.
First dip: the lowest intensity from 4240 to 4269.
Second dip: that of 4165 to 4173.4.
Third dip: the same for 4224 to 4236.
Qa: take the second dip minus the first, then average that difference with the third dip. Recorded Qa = 0.27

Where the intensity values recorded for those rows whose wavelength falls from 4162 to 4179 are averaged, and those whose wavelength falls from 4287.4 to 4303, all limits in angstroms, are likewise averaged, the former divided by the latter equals 1.02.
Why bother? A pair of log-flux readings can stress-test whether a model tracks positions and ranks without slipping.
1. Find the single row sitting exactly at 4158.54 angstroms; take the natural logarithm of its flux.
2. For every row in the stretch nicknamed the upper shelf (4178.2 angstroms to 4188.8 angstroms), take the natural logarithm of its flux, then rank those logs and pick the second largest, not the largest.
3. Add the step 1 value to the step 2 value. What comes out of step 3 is 1.25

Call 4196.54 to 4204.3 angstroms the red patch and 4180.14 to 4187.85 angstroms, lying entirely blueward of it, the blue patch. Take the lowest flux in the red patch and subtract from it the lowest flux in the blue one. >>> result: -0.3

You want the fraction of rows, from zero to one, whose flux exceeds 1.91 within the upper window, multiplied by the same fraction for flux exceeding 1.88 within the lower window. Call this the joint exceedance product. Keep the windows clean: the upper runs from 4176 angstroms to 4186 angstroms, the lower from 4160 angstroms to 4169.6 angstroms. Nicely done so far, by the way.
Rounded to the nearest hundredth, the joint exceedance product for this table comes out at 0.24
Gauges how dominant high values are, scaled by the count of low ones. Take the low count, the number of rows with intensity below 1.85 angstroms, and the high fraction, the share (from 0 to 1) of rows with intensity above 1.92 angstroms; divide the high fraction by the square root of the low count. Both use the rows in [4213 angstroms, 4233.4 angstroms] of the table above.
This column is 0.089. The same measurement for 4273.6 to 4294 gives 0.086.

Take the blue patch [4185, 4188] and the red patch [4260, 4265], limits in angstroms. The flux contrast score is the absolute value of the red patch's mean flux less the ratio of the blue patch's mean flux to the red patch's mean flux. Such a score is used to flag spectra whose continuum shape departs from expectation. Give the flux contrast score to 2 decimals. 0.77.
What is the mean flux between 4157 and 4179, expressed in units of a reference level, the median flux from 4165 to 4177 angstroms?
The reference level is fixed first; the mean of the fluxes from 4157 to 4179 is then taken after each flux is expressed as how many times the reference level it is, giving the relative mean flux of 1.01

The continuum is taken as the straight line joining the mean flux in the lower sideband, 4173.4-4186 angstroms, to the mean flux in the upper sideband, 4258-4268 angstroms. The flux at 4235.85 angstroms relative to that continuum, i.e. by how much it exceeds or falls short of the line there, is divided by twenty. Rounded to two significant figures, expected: -0.029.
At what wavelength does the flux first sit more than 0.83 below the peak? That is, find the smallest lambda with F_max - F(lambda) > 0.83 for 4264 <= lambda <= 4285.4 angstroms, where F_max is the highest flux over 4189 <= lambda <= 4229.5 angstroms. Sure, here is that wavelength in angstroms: 4269.15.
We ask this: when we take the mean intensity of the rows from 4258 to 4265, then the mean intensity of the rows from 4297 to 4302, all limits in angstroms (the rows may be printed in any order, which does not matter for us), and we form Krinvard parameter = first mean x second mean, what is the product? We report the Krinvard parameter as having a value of 3.65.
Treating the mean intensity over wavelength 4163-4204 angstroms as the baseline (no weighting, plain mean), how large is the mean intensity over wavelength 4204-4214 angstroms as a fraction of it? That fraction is 0.94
